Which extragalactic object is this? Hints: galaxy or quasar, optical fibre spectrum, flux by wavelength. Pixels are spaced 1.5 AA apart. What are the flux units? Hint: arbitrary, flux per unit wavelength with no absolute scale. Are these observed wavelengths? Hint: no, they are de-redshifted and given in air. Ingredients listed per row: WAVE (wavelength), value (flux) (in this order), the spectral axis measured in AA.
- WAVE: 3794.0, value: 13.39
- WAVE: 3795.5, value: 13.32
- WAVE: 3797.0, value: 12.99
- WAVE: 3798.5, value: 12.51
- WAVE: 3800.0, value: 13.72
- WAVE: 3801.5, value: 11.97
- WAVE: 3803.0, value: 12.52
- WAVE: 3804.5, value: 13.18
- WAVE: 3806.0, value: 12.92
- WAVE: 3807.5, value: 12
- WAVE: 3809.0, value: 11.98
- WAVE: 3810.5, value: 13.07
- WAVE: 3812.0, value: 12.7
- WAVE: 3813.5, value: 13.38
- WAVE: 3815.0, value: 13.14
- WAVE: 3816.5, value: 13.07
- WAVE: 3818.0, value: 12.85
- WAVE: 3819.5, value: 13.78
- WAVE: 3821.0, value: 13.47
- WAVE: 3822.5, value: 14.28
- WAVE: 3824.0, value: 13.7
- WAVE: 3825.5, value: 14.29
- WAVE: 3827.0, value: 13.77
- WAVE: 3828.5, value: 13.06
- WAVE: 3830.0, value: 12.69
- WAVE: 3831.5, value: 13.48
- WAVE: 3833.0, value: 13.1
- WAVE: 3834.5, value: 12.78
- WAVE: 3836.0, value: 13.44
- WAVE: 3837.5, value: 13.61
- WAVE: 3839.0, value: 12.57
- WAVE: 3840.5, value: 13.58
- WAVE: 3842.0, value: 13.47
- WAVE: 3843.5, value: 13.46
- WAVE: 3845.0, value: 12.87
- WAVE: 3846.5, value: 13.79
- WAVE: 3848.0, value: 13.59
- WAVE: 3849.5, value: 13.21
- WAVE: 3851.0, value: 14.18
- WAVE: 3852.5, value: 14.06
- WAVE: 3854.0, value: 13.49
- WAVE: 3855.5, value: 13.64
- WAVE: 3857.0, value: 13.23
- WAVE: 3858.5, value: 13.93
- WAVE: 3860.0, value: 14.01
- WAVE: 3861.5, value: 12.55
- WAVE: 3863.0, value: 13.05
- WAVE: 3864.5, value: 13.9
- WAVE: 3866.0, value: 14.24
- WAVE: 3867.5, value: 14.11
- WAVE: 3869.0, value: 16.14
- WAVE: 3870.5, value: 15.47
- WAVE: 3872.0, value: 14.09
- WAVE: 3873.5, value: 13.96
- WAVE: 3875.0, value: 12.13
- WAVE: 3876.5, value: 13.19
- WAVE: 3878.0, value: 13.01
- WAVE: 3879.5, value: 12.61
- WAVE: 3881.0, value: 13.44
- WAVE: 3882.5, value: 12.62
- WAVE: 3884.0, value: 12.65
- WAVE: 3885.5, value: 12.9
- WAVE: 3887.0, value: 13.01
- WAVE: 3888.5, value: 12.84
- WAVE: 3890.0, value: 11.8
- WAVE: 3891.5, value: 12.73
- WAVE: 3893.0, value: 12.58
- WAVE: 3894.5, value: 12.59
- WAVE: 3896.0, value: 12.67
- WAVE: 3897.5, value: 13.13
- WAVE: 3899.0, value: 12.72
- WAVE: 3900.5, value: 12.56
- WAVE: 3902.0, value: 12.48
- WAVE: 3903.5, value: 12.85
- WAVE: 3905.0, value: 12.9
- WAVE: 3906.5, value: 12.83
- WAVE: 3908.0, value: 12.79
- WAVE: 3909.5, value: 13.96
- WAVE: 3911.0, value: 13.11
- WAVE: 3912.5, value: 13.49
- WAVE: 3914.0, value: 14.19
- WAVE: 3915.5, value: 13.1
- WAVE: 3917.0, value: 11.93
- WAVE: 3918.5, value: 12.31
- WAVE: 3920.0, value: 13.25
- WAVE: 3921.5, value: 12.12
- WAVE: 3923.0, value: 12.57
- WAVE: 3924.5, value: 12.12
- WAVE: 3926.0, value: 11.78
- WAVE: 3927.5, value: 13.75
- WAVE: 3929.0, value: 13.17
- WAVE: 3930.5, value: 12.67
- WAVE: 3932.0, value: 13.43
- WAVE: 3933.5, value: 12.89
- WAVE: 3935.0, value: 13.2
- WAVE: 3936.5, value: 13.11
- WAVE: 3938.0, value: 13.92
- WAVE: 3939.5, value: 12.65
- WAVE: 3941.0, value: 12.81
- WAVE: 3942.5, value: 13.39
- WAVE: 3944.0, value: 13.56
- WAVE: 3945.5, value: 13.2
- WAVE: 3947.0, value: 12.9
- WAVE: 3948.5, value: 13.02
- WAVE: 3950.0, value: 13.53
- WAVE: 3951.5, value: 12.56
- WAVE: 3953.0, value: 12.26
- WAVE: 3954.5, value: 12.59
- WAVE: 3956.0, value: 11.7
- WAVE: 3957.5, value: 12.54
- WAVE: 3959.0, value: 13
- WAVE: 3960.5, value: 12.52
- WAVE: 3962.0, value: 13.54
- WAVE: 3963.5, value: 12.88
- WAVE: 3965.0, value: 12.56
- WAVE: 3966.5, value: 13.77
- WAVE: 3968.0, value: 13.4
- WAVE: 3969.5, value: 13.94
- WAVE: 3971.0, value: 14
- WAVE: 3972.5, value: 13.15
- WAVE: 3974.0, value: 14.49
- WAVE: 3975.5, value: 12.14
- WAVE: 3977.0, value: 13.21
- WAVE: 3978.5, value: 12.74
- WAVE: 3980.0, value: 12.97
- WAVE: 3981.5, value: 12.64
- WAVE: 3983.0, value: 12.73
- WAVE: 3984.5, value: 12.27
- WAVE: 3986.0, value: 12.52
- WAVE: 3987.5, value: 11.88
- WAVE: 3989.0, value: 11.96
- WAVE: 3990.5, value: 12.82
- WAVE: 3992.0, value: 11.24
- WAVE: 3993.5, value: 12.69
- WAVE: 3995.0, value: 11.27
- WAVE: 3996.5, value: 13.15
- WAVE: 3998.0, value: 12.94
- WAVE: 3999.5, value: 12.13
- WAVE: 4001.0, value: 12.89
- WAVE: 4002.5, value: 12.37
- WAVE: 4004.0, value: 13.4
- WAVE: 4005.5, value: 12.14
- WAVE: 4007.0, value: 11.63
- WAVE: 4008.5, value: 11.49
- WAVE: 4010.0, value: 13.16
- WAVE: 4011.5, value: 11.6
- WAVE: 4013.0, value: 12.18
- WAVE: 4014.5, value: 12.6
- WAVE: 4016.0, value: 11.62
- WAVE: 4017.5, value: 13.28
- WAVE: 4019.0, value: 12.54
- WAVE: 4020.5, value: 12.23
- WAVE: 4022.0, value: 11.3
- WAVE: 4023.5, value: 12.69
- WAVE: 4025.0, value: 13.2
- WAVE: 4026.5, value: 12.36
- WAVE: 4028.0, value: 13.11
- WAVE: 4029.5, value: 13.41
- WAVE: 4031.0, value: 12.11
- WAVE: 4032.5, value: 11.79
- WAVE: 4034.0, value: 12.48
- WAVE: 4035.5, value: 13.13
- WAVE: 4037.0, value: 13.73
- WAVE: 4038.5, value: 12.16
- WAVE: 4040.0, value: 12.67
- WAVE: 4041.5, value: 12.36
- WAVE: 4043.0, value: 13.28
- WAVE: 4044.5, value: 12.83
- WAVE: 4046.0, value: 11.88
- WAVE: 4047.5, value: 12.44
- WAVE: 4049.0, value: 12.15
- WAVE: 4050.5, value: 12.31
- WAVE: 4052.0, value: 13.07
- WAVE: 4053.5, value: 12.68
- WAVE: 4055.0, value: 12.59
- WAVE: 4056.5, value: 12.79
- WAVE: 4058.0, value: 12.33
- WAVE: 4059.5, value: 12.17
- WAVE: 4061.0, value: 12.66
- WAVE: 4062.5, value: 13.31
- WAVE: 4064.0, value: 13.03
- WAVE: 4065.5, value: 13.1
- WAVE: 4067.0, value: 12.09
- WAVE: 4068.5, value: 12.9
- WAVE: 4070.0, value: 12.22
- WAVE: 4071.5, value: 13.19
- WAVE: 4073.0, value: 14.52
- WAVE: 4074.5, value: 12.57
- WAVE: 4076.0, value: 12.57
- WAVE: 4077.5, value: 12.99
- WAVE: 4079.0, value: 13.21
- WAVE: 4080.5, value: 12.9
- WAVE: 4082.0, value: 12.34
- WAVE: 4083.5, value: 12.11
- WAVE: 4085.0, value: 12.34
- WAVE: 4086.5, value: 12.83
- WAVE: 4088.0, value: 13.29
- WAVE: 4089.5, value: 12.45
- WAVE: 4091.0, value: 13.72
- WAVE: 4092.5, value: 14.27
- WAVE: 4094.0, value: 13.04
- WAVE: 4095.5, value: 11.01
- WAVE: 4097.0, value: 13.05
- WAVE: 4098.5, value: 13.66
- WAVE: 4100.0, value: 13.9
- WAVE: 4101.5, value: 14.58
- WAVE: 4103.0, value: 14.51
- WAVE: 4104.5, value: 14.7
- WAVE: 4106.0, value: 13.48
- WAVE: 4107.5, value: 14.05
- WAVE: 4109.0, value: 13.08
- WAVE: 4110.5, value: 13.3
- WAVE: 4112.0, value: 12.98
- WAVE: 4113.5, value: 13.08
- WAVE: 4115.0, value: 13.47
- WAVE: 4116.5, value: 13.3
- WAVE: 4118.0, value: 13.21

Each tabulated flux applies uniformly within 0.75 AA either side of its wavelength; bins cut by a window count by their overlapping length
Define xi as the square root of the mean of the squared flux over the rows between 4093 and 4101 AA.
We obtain 13.0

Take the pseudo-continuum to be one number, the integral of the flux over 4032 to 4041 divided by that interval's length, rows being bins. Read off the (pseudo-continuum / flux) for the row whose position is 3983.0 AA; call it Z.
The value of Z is 1.00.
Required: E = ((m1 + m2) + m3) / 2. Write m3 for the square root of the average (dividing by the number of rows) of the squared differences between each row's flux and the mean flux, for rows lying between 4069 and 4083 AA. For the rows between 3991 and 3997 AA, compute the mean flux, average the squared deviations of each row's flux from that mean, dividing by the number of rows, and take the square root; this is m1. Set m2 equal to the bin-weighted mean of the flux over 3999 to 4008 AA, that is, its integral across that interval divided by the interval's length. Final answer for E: 6.95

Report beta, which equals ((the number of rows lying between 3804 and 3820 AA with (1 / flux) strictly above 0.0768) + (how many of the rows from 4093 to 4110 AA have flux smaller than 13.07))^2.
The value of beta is 64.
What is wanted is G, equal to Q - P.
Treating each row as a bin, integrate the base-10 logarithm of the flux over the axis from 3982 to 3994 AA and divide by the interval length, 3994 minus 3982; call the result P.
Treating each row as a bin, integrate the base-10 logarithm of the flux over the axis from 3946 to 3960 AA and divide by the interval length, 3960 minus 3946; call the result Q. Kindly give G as 0.015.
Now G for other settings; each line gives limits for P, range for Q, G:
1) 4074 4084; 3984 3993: -0.020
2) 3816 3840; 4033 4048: -0.023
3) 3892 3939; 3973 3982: 0.004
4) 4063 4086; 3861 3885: 0.024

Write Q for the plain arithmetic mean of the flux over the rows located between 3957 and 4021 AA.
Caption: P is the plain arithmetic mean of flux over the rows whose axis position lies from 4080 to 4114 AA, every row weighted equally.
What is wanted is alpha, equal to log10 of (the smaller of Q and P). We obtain 1.10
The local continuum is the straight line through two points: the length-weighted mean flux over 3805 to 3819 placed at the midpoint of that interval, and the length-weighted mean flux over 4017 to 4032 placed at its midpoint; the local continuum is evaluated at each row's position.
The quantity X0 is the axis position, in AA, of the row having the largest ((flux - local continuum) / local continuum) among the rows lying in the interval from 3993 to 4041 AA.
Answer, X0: 4037.0 AA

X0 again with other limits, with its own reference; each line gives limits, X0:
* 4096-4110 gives 4104.5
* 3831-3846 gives 3837.5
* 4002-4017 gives 4004.0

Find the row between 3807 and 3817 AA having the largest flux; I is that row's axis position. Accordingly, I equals 3813.5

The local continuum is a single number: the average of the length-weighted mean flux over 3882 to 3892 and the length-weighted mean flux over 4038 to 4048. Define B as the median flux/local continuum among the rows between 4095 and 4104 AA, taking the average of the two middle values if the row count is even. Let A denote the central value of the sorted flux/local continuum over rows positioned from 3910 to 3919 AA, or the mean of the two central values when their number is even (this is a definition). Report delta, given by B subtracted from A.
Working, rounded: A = 1.04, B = 1.09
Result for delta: -0.05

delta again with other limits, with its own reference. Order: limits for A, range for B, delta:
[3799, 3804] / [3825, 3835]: -0.05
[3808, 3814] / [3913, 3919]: 0.01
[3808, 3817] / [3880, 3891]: 0.02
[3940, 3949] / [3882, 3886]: 0.04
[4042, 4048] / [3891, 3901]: 0.00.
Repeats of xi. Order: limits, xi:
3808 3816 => 12.9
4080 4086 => 12.4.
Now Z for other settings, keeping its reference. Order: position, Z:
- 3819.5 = 0.92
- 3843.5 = 0.94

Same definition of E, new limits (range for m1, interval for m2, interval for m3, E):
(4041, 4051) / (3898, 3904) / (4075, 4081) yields 6.66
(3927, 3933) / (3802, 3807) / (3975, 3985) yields 6.76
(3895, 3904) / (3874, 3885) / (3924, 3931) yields 6.88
